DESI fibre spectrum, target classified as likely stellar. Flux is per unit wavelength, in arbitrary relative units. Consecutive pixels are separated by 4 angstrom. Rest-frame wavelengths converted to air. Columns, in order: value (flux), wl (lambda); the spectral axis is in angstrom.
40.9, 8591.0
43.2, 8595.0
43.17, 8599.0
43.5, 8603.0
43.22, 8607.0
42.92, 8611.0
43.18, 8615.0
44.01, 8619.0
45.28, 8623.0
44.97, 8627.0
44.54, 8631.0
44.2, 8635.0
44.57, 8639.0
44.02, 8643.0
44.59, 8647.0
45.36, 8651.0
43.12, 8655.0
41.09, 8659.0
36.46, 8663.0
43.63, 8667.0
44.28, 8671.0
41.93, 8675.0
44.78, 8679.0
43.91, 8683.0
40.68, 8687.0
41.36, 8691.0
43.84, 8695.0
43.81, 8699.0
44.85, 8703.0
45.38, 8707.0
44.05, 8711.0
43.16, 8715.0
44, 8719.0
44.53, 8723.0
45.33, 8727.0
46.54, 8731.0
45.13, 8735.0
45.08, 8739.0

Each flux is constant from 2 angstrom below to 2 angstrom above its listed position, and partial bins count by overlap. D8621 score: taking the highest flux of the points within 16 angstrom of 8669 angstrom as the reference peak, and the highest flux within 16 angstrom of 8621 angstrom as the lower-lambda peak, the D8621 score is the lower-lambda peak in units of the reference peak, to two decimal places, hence 1.01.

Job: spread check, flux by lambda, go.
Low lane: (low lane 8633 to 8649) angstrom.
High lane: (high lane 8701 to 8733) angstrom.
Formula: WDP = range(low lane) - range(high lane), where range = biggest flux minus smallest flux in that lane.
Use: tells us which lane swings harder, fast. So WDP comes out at -2.8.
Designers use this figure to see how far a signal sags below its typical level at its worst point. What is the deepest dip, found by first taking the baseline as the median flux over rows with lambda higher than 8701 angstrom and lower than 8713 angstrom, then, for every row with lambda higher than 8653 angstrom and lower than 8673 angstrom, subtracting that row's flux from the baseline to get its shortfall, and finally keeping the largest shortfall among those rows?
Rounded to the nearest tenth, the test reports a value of 8.4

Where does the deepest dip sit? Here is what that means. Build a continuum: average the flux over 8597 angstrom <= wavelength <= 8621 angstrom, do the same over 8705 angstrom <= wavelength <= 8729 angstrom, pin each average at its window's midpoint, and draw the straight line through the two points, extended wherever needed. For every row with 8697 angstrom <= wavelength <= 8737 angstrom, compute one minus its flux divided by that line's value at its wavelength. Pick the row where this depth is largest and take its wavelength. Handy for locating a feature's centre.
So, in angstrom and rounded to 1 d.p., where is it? 8715.0 angstrom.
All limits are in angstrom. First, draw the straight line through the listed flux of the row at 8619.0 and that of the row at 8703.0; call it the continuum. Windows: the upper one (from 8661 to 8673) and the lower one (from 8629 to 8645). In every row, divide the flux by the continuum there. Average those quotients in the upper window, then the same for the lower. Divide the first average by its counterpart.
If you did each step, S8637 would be 0.93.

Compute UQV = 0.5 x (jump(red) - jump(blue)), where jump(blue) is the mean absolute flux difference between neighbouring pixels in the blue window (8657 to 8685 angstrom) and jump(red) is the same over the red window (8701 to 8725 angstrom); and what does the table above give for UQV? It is -1.1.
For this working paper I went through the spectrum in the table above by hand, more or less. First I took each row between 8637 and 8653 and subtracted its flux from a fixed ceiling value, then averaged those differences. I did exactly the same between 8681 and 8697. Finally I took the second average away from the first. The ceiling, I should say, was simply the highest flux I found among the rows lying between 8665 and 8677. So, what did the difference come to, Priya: -2.2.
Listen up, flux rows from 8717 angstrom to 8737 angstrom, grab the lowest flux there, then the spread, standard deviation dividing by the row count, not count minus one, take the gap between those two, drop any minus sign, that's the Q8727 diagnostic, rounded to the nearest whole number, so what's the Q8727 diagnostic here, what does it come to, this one 43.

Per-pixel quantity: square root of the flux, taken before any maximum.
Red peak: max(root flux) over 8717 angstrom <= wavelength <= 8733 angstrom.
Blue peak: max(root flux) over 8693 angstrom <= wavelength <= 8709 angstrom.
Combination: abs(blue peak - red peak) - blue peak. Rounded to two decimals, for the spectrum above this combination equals -6.65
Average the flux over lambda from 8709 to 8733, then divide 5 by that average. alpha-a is 0.112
